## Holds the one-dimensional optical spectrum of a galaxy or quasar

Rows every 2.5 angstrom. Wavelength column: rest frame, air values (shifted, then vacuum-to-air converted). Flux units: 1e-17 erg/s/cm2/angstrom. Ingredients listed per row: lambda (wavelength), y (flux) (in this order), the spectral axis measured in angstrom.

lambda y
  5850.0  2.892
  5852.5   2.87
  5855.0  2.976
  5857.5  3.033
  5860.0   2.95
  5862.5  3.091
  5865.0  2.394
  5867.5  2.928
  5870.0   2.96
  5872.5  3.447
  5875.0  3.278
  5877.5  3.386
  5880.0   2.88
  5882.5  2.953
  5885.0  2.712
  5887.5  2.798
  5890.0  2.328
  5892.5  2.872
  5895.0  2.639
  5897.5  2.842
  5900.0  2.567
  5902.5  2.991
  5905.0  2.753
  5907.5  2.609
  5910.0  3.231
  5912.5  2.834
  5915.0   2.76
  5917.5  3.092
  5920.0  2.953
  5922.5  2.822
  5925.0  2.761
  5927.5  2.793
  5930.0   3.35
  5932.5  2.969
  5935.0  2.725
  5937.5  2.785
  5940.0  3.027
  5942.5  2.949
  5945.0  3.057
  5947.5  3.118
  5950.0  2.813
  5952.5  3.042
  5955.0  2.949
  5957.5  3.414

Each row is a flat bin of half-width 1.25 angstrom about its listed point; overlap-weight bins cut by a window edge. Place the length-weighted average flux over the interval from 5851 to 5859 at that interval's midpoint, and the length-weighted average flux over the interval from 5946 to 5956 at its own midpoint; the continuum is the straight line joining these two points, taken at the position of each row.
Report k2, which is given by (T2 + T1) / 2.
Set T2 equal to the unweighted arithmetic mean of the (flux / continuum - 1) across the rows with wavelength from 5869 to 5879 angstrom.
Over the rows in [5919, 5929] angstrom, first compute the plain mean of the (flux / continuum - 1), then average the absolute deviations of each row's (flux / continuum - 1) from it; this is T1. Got 0.062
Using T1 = 0.020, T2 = 0.103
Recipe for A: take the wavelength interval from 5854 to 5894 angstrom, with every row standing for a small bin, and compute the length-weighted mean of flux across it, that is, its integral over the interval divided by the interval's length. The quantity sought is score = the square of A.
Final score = 8.6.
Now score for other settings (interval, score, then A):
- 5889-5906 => 7.4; 2.72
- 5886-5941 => 8.1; 2.84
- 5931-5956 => 8.7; 2.95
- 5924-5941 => 8.5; 2.92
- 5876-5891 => 8.2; 2.86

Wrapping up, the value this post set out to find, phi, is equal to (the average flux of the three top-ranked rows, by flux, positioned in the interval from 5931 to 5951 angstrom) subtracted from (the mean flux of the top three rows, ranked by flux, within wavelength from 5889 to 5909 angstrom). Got -0.17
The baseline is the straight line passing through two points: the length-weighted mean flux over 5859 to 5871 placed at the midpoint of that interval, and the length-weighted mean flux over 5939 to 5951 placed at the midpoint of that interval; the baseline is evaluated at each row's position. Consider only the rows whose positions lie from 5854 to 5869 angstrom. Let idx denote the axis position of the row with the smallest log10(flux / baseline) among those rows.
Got 5865.0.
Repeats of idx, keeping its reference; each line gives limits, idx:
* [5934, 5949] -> 5935.0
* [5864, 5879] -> 5865.0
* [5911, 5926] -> 5925.0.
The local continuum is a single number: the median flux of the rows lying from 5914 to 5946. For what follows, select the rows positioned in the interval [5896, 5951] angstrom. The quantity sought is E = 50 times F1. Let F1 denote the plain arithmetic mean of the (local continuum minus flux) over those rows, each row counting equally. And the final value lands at 2.4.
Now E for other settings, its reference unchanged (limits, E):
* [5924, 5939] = 2.6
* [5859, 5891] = 0.9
